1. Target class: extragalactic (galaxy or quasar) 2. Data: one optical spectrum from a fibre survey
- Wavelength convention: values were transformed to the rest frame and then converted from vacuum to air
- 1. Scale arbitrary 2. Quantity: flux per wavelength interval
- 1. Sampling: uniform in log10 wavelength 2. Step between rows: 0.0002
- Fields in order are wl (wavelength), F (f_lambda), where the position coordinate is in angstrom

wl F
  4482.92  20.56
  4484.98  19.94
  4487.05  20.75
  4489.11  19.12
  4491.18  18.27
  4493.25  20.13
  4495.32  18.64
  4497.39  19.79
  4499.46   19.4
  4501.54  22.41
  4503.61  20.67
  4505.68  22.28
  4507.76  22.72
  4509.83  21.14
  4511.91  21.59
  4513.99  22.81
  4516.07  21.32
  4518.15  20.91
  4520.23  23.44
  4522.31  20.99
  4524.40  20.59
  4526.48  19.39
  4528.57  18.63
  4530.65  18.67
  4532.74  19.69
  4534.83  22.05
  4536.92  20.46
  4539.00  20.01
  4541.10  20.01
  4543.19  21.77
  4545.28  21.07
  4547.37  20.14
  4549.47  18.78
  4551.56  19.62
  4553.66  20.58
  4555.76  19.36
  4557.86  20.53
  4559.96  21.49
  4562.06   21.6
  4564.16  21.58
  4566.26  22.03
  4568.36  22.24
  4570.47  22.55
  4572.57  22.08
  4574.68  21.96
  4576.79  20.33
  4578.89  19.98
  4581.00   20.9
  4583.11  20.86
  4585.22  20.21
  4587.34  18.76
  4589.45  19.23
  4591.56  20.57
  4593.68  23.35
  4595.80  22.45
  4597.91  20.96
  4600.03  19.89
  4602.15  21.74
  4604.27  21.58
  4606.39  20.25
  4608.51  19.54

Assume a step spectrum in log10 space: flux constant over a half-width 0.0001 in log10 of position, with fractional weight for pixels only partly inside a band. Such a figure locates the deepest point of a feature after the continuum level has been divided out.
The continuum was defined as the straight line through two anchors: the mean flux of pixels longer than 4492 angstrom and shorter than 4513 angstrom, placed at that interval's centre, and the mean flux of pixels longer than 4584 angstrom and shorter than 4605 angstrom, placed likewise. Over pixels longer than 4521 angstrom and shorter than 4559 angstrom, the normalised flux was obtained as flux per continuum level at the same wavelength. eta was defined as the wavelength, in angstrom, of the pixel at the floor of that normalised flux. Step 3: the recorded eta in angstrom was 4528.57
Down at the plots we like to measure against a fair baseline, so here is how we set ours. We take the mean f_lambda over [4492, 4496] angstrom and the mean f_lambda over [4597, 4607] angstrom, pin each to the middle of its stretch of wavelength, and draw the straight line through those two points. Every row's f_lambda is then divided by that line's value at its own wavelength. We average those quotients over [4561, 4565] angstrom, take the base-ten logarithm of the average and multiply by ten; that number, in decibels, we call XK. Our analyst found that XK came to 0.26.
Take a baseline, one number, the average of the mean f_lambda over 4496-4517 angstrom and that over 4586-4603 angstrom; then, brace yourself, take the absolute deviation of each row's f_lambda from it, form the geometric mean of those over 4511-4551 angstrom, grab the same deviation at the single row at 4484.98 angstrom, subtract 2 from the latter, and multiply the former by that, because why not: -0.6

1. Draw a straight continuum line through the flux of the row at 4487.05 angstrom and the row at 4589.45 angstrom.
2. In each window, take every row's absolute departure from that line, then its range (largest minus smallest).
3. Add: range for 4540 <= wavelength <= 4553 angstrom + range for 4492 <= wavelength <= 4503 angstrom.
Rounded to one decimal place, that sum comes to 3.3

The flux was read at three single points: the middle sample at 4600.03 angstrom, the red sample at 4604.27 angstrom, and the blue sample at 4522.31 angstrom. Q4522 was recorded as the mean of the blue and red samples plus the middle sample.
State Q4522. 41.2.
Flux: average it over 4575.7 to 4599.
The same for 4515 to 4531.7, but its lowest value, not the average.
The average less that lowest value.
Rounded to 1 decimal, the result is 2.1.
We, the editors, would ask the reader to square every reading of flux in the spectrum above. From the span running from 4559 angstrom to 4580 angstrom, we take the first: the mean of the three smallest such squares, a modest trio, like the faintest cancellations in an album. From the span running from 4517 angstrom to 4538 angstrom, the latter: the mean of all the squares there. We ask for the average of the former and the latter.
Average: 423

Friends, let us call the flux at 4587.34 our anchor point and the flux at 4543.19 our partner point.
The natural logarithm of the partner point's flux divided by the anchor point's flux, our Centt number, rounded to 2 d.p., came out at 0.15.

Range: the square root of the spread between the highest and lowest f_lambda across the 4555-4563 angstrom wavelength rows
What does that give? 1.50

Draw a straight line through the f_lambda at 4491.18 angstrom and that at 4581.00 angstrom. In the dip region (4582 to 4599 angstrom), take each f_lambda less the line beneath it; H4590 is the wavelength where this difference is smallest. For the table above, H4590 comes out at 4587.34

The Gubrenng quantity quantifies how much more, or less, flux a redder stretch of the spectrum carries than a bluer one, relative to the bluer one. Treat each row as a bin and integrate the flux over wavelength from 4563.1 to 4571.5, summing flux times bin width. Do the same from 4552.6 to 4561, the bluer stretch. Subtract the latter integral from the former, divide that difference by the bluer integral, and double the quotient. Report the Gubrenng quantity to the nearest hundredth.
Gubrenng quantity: 0.16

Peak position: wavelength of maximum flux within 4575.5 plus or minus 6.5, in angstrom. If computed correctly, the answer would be 4570.47 angstrom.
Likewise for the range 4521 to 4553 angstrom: 4534.83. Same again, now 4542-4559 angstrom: 4543.19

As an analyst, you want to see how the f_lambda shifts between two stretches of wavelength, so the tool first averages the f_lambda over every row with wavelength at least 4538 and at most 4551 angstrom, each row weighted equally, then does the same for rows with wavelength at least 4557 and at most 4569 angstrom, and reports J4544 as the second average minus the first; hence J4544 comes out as 1.3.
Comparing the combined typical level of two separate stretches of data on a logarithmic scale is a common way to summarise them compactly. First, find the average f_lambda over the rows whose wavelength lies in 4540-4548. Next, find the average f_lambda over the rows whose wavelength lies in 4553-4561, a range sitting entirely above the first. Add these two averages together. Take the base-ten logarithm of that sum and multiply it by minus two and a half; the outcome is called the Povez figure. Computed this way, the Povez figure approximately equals -4.038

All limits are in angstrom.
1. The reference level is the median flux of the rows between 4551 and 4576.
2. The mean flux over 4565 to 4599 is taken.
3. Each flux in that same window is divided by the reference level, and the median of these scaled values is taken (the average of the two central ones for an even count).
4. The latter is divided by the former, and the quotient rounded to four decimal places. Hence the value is 0.0458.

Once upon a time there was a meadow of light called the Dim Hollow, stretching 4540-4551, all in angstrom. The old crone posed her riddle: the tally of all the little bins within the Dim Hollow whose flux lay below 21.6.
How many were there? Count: 4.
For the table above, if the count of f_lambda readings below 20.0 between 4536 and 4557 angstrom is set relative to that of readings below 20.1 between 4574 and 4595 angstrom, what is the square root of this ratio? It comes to 1.0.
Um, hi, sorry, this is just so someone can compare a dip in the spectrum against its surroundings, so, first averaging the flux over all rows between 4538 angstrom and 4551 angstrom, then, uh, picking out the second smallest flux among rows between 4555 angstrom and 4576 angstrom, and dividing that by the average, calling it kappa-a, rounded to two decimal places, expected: 1.01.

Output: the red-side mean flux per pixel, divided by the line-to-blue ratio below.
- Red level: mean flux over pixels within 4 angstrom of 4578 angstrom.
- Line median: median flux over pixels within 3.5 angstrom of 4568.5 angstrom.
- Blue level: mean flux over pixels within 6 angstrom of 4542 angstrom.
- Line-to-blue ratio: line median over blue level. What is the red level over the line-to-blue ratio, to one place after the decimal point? 19.2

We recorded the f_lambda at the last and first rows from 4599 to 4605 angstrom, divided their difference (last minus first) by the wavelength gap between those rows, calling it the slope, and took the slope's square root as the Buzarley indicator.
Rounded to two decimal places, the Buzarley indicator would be 0.63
